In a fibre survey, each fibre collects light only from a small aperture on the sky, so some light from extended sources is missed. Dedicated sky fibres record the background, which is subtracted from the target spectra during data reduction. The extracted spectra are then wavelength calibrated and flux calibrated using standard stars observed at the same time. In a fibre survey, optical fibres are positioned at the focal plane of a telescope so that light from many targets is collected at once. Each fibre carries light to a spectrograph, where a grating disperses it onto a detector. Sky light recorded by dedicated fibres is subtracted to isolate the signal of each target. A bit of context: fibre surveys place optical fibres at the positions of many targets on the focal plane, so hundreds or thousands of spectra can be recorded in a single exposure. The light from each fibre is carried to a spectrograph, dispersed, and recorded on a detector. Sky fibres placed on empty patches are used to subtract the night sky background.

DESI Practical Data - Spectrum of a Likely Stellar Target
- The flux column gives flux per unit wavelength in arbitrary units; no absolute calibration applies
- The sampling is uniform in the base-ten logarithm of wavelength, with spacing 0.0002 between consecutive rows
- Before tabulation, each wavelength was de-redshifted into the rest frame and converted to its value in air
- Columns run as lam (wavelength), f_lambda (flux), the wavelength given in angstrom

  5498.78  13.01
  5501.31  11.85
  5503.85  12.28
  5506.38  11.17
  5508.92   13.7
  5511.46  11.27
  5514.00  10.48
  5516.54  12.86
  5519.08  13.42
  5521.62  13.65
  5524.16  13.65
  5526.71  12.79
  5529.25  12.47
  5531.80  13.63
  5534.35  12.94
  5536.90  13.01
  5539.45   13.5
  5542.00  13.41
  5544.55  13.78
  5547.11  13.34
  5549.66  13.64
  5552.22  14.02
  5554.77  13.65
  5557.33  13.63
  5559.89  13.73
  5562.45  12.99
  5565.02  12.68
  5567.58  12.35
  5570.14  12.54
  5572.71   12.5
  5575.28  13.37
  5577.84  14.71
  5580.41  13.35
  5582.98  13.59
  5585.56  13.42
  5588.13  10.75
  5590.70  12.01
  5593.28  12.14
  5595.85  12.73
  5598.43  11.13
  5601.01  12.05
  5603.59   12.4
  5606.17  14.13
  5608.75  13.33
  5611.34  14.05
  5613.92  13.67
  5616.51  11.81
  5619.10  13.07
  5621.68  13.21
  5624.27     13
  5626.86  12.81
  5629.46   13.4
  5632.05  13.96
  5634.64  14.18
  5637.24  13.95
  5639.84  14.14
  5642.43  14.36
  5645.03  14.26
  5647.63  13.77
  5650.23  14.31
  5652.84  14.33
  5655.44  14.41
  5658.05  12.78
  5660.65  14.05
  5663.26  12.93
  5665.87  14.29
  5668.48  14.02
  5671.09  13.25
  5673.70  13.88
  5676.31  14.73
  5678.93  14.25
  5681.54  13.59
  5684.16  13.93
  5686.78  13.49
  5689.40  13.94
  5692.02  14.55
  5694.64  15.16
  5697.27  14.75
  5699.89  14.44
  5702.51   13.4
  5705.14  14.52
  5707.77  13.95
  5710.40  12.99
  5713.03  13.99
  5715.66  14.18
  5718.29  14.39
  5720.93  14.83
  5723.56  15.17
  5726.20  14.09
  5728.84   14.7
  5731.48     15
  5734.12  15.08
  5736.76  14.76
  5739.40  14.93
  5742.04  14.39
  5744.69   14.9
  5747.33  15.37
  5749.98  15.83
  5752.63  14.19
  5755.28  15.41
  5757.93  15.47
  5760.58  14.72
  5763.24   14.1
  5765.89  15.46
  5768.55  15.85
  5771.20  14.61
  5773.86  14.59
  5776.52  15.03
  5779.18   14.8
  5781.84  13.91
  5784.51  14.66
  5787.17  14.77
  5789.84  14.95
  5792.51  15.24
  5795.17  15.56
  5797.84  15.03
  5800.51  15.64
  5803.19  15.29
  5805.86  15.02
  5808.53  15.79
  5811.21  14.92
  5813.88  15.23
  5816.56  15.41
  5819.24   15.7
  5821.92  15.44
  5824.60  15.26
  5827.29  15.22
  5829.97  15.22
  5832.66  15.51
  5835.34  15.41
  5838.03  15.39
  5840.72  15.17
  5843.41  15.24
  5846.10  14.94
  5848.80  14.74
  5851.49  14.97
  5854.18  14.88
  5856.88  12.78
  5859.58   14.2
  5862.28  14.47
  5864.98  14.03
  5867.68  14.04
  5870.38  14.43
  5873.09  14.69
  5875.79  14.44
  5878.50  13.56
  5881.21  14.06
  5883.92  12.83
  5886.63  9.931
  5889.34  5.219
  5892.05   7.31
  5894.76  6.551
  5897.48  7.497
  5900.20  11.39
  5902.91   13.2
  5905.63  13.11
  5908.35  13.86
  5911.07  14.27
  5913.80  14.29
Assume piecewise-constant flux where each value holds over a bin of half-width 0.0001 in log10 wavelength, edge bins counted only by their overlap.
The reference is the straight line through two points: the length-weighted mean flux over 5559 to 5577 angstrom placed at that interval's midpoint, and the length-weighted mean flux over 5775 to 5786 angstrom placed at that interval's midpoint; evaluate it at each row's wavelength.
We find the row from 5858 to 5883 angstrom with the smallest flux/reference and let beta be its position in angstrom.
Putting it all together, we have 5878.50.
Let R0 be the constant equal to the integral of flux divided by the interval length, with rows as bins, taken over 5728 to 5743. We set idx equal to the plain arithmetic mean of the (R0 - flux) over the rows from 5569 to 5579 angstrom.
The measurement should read 1.55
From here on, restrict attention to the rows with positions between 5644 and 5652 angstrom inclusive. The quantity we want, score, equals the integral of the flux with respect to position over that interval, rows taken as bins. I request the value 113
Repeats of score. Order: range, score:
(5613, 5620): 89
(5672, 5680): 114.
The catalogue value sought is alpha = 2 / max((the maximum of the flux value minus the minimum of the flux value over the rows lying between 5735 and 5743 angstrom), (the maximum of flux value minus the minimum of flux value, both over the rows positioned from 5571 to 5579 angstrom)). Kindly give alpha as 0.9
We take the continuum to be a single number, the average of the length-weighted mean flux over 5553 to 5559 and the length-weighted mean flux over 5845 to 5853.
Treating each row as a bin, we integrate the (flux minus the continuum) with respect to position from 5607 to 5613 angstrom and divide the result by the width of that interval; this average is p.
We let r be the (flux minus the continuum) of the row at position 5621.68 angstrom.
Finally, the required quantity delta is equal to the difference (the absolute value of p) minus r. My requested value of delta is 1.6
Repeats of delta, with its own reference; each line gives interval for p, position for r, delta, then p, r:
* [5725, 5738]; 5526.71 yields 1.9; 0.4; -1.5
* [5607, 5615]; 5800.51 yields -0.8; -0.6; 1.4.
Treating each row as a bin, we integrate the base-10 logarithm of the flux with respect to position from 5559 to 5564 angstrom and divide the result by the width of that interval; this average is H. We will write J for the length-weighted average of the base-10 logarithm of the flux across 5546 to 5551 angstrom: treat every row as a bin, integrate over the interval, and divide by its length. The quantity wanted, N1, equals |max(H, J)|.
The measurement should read 1.13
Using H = 1.122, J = 1.13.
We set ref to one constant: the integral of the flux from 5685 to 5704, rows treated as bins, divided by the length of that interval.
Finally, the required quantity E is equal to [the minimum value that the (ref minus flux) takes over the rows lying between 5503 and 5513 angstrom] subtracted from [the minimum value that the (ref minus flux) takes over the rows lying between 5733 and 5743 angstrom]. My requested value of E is -1.4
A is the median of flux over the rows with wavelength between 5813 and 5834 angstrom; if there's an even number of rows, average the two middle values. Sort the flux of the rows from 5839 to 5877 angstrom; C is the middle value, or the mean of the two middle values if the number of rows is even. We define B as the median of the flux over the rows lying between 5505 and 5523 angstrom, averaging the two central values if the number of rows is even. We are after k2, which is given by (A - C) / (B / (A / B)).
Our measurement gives 0.07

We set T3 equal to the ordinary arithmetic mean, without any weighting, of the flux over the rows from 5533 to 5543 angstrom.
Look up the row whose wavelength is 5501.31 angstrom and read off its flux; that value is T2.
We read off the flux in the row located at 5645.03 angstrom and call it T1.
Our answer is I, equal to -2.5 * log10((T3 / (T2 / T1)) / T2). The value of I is -0.3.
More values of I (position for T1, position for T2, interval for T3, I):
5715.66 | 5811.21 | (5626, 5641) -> 0.1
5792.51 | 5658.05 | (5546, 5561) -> -0.3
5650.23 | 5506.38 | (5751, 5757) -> -0.6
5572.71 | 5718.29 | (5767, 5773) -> 0.1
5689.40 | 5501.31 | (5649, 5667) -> -0.3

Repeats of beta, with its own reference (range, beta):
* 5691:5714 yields 5710.40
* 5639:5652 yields 5647.63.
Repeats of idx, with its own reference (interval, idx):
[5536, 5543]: 1.52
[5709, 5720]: 0.94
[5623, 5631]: 1.76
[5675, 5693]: 0.76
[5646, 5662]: 0.89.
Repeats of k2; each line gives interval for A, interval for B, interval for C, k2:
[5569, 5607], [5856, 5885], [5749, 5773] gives -0.18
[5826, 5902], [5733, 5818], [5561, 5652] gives 0.07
